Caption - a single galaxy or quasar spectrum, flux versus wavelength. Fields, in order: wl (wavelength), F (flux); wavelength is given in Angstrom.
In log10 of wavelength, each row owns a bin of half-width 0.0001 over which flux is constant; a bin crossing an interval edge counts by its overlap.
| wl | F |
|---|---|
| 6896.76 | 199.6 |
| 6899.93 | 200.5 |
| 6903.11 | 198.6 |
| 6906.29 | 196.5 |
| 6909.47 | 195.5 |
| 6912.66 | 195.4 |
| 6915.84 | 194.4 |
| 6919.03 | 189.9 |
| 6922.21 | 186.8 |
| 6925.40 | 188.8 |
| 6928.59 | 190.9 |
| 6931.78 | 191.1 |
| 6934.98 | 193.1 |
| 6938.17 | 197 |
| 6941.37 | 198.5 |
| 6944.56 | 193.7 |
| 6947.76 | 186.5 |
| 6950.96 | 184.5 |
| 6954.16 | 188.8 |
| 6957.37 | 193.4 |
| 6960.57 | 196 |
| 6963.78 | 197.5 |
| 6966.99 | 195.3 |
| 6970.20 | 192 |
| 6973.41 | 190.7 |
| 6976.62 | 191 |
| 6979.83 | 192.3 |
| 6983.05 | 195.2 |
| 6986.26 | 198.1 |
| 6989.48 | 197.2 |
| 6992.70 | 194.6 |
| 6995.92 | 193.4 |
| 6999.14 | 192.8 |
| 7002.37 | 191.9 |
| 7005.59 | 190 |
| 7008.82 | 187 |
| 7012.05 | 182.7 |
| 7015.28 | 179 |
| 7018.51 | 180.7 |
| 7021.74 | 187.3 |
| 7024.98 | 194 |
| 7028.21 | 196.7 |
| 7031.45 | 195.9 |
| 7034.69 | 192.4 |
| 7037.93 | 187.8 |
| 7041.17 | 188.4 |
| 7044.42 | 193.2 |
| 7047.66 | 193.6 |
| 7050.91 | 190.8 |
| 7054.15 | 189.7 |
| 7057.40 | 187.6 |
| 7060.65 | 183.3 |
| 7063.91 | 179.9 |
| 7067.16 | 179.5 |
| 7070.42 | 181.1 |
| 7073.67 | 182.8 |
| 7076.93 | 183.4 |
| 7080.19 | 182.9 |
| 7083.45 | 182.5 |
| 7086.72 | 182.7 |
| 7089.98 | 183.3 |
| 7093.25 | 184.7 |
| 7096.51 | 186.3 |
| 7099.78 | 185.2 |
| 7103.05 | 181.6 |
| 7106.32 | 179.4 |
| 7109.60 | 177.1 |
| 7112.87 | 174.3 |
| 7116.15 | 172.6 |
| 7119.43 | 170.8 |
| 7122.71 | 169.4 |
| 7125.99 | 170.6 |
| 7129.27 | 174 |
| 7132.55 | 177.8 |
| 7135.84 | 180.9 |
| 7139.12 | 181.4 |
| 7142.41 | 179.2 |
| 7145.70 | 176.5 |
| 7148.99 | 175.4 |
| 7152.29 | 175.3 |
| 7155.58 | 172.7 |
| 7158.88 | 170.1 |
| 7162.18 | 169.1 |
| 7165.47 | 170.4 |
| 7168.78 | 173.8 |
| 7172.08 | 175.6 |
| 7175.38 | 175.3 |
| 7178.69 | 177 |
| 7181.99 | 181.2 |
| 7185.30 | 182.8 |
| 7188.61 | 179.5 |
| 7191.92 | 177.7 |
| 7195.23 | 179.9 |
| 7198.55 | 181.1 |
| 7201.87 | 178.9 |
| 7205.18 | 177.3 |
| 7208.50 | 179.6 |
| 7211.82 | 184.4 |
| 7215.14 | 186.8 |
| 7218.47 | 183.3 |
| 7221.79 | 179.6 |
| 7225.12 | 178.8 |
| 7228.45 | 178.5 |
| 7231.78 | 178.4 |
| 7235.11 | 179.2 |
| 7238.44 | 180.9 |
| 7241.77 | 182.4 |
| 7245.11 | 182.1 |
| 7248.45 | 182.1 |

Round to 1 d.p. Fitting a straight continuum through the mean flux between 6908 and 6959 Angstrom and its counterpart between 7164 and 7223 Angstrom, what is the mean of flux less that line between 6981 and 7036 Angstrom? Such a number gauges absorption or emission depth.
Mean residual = 3.0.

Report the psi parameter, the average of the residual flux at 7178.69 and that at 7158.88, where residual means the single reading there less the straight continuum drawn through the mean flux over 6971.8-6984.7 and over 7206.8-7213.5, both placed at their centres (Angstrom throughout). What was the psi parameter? -10.3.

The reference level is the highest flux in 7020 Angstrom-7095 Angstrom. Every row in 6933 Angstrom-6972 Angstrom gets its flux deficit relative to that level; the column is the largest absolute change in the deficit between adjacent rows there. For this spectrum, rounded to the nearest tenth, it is 7.2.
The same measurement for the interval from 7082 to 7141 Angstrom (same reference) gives 3.8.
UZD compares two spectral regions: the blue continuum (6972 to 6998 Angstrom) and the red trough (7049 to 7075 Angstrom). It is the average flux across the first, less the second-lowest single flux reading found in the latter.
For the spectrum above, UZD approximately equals 14.2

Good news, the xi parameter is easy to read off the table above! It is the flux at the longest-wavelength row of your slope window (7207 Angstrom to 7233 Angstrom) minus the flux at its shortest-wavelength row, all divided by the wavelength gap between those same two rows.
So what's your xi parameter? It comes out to -0.052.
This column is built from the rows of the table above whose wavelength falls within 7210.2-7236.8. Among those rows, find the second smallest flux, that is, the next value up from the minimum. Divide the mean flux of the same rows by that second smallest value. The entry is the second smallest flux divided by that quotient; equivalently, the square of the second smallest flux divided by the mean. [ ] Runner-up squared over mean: 176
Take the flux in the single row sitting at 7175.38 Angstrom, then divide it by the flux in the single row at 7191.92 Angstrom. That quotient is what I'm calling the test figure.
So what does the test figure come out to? 0.99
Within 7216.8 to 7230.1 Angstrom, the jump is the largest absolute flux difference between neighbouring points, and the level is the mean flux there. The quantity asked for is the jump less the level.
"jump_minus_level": -176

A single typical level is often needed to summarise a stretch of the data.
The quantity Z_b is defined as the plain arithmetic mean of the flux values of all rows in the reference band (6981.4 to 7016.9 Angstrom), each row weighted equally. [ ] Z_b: 191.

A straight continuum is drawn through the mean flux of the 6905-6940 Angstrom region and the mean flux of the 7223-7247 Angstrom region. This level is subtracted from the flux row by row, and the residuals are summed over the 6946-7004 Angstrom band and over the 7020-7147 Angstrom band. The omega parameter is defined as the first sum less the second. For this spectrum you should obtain 161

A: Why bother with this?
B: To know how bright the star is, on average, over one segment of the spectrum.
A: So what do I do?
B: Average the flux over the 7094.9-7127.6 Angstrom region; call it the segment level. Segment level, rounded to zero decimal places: 177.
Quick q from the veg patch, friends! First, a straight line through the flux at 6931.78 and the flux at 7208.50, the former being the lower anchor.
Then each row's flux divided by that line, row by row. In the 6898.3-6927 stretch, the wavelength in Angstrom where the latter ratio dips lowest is 6922.21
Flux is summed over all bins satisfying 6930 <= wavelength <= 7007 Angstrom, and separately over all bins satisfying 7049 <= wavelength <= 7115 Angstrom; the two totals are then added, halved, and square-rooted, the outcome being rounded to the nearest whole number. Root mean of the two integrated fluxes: 64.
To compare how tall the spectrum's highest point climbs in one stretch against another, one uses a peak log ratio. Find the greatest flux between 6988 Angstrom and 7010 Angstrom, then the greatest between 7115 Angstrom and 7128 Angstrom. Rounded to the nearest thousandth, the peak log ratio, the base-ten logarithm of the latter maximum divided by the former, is -0.058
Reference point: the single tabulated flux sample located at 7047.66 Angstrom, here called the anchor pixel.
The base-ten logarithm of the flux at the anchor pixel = 2.29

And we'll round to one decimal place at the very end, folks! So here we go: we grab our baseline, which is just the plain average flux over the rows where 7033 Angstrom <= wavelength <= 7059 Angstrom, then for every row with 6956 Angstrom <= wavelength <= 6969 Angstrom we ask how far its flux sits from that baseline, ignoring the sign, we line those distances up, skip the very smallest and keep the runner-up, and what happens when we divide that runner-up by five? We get 1.0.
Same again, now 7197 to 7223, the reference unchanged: 1.2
